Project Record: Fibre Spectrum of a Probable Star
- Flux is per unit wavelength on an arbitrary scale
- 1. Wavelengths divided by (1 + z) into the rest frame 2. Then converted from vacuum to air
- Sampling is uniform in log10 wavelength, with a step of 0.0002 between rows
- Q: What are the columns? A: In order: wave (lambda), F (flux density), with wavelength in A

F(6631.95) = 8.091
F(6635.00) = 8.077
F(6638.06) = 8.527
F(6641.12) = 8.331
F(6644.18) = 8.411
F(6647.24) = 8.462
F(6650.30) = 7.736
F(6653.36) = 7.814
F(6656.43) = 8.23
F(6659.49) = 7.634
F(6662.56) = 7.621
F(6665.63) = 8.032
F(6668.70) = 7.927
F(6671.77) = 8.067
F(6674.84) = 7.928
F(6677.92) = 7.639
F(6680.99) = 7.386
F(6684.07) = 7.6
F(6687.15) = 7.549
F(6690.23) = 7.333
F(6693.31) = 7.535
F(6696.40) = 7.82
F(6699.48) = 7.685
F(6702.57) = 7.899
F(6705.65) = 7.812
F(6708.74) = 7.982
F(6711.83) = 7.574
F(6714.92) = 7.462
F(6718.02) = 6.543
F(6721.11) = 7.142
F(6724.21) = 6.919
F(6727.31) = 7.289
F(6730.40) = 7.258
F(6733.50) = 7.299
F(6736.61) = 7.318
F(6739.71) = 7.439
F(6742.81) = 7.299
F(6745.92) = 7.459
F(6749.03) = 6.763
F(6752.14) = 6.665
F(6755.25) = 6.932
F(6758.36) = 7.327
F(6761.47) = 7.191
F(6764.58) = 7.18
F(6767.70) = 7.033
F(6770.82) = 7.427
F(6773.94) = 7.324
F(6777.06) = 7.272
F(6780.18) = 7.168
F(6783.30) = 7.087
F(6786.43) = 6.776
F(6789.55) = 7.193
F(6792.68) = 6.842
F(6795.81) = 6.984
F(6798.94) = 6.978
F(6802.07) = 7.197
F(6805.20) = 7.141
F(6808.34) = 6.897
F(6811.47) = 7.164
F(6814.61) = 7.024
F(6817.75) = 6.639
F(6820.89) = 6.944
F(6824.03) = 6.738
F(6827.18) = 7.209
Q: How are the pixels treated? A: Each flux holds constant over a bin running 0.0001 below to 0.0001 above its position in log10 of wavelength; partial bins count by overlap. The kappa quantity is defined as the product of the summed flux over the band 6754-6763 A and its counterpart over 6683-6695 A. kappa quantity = 644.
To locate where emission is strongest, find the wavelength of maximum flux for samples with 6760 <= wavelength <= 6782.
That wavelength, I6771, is 6770.82 A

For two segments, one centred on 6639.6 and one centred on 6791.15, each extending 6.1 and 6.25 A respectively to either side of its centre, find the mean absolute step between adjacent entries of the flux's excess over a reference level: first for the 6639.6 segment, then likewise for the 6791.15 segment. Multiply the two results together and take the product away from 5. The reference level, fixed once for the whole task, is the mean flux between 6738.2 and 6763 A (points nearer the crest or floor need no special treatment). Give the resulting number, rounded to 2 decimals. 4.93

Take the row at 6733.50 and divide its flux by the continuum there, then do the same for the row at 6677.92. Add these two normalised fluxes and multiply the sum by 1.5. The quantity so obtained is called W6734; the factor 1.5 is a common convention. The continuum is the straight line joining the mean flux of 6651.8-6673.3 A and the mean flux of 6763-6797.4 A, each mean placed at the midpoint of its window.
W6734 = 2.94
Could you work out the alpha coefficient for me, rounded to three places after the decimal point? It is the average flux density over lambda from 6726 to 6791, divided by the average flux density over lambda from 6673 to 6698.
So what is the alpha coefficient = 0.944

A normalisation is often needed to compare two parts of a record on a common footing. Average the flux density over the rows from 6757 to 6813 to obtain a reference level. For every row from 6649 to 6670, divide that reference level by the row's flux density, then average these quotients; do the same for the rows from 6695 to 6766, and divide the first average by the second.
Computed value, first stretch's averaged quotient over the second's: 0.93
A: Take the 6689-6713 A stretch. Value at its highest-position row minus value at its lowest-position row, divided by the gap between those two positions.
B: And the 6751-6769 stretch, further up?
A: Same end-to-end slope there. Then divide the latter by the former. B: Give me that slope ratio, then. 2.1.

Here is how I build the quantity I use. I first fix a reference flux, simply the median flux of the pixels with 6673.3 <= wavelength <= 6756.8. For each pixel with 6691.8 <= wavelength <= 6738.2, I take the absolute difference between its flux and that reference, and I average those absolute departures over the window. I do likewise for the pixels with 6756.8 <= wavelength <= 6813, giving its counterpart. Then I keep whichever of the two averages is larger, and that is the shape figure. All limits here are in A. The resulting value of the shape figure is 0.32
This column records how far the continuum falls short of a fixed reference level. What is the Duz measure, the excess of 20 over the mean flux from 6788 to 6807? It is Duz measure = 12.9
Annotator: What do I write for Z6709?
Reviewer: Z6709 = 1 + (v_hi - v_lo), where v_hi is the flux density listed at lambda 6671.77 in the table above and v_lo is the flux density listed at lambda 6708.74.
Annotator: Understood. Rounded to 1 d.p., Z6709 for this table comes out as 1.1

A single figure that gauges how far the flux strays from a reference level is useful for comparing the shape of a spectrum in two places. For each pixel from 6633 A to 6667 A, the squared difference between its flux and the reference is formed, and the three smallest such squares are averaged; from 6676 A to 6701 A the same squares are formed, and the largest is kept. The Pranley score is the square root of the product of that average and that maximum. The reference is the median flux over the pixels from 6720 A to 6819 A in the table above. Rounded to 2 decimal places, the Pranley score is 0.33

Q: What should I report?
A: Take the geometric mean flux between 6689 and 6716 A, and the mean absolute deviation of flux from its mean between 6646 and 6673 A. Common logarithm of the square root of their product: 0.12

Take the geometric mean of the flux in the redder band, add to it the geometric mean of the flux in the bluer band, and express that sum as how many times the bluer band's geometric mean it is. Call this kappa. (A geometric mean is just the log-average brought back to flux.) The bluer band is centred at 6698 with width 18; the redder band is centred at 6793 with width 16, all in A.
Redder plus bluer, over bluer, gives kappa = 1.91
